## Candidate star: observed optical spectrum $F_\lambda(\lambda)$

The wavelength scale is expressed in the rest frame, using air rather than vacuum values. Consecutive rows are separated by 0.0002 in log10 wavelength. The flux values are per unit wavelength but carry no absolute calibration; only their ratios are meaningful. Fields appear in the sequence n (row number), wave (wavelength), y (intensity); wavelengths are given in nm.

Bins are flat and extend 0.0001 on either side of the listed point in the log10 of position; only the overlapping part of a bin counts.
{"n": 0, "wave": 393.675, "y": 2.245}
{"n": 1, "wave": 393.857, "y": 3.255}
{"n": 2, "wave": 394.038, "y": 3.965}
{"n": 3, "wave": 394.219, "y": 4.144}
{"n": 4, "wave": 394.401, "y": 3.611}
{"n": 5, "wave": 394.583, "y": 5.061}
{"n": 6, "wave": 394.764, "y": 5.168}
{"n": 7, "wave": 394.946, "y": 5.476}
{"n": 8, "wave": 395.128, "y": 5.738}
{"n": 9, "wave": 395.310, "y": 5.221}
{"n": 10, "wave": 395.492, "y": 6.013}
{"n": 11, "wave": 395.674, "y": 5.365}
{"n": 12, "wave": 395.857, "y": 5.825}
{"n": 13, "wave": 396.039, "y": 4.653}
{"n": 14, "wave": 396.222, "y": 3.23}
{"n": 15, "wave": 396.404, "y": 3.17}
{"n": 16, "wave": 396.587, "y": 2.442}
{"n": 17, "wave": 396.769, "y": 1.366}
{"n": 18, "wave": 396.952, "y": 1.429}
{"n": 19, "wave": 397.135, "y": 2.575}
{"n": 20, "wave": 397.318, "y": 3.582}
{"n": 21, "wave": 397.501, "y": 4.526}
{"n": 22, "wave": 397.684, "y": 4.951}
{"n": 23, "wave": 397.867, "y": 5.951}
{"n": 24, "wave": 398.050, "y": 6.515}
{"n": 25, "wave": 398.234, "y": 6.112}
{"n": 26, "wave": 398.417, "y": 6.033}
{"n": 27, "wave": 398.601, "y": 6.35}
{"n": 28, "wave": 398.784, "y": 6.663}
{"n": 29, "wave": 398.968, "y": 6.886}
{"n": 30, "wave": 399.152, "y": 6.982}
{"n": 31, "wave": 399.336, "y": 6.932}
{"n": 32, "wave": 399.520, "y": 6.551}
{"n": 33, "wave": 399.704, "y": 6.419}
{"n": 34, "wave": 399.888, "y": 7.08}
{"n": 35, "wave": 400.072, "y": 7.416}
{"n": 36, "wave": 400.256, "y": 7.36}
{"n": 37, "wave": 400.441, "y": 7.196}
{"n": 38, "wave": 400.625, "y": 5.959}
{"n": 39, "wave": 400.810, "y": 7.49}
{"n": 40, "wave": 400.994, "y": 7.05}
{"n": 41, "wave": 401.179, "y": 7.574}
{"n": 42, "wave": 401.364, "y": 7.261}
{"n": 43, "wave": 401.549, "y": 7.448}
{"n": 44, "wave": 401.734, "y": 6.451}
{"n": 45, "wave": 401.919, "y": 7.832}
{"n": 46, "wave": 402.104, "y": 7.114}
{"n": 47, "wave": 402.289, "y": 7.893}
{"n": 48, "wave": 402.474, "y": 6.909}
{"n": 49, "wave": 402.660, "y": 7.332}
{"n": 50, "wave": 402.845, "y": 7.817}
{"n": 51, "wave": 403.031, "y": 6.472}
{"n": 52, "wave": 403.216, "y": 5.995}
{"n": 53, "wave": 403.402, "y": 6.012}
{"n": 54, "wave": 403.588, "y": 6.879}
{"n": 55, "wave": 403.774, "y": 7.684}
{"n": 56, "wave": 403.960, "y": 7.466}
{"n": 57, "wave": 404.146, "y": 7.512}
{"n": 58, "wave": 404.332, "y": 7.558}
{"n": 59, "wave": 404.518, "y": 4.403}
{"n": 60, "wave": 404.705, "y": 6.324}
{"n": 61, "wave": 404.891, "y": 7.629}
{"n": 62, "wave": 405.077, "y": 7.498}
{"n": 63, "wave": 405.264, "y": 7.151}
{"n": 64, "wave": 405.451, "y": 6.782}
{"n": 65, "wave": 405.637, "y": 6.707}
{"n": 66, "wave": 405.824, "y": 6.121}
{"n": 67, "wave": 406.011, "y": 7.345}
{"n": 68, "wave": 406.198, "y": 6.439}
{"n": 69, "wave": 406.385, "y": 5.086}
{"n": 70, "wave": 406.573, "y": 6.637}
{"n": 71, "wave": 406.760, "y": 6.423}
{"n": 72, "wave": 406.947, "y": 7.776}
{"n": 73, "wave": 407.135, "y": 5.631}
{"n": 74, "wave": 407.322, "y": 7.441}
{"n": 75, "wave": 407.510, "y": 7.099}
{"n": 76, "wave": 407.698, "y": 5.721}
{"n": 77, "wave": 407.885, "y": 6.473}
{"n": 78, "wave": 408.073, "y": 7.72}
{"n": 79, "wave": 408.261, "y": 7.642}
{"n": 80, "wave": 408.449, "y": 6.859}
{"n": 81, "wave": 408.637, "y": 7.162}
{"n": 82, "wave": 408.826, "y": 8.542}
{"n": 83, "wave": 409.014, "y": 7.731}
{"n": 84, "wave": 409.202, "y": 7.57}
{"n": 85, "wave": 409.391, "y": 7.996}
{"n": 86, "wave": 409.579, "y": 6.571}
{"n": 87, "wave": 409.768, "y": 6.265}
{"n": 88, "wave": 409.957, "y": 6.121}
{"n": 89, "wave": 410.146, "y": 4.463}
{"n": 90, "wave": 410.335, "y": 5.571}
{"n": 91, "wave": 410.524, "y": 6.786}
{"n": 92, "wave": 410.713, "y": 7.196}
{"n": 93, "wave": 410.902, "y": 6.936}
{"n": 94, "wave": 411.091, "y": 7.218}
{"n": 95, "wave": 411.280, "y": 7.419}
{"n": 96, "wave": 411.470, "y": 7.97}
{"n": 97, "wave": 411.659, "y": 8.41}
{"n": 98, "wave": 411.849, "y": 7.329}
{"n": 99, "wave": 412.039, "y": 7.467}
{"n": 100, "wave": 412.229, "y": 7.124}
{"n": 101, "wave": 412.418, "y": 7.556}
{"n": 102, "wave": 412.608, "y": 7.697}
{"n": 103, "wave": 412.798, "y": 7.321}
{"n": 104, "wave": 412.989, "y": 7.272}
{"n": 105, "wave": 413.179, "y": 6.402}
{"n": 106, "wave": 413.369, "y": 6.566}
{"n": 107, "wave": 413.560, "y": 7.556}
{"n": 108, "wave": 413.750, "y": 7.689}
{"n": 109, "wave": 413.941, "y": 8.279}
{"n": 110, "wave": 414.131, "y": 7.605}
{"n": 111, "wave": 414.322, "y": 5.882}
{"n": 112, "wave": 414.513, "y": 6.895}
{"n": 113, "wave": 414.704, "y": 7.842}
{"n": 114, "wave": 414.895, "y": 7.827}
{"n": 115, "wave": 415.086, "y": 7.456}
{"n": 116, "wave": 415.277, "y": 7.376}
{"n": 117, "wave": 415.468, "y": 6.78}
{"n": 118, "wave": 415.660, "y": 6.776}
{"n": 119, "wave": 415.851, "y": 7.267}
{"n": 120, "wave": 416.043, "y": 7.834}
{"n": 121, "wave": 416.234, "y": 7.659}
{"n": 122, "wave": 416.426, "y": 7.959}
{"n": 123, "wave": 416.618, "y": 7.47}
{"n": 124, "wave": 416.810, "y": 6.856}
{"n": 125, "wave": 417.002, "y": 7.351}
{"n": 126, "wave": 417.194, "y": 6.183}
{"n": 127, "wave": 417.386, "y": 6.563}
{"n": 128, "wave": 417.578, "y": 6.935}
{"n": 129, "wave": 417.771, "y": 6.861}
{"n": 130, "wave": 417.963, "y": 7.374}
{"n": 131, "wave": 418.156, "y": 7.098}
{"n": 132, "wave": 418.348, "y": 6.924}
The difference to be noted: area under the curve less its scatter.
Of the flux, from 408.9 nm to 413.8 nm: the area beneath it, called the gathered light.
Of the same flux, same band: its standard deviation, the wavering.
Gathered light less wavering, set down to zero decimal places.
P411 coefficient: 34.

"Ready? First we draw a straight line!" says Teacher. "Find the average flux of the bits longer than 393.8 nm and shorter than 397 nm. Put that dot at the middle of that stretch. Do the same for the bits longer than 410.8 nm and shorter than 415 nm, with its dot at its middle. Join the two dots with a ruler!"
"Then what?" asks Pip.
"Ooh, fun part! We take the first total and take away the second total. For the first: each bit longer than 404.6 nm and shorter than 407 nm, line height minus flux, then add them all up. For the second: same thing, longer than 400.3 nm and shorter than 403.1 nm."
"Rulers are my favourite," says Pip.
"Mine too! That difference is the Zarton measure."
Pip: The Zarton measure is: 19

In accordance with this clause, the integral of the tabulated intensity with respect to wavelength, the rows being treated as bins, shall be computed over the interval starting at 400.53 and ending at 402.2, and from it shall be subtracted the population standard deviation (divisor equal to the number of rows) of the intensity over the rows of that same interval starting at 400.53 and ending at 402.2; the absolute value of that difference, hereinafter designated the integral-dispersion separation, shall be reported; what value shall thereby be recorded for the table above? 11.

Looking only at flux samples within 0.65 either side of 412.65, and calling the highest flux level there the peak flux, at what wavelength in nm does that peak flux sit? 412.608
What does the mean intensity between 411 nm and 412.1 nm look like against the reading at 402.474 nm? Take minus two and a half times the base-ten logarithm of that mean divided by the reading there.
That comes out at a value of -0.11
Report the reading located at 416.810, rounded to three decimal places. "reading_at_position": 6.856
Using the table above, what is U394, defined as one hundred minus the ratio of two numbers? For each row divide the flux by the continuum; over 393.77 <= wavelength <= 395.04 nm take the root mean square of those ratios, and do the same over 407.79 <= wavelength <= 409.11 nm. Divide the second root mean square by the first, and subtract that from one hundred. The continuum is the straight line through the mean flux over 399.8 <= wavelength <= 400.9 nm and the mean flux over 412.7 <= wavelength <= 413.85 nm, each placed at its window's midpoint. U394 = 98.3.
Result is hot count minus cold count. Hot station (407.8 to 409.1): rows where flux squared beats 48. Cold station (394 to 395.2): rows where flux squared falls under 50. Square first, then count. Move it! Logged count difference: -2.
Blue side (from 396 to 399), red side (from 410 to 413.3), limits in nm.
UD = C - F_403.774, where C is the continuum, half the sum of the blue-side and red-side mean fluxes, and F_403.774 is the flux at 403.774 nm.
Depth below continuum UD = -1.9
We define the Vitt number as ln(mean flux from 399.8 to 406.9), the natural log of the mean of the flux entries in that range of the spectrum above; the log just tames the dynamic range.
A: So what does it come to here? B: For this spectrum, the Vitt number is 1.936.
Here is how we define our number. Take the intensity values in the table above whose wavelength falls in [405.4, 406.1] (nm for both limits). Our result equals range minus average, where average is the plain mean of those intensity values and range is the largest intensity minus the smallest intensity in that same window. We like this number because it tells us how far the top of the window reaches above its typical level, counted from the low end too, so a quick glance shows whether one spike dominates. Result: -5.5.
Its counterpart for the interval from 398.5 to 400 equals -6.0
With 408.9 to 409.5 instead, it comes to -7.3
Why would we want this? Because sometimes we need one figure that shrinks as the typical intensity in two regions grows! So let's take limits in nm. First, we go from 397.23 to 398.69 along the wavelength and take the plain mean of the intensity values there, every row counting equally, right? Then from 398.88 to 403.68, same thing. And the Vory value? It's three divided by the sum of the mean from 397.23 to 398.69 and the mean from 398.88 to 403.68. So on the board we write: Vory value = 0.24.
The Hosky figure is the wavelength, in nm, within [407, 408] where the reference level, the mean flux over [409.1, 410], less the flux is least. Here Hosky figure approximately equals 407.322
